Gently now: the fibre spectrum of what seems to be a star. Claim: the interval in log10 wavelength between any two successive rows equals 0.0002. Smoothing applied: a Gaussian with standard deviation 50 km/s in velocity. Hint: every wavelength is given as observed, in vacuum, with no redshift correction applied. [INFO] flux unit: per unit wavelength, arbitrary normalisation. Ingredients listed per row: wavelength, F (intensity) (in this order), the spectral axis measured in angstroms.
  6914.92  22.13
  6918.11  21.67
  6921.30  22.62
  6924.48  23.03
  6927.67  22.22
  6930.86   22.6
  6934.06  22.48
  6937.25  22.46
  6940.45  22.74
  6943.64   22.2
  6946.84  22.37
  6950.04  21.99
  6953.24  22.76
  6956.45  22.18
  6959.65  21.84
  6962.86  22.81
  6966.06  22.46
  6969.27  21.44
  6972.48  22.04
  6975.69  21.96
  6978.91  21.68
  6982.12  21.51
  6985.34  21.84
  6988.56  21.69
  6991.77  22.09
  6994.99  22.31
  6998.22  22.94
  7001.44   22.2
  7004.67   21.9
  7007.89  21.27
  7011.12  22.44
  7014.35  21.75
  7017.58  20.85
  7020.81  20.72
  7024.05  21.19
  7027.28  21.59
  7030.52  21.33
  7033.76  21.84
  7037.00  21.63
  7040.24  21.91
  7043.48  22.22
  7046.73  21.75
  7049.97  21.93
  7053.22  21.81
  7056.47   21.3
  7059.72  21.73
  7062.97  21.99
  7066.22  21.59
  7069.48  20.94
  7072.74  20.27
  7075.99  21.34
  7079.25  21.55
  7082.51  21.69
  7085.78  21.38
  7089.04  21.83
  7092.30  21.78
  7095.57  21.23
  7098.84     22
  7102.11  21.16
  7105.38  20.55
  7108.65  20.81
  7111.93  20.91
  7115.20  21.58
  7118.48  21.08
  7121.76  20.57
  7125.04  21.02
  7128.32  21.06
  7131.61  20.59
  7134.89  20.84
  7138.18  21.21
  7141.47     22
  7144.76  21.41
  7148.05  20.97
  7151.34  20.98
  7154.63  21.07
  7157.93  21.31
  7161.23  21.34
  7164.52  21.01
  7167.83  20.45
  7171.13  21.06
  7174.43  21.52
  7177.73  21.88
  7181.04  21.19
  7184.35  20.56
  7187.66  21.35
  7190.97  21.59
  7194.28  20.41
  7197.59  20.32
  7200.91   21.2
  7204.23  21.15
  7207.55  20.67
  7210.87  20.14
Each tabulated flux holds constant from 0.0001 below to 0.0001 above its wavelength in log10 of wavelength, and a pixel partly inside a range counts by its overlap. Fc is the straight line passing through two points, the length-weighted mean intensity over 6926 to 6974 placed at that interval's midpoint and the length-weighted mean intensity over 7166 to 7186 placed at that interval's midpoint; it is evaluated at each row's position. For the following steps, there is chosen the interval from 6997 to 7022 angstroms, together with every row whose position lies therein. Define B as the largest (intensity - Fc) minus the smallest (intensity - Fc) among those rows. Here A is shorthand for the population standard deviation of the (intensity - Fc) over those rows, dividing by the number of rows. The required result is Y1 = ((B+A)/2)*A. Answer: 0.97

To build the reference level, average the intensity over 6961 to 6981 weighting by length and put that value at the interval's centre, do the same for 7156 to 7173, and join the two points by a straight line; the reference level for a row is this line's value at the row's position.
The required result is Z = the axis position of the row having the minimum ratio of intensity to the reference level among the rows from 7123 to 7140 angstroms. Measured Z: 7131.61 angstroms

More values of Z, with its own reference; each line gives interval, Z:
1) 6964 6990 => 6969.27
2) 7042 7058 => 7056.47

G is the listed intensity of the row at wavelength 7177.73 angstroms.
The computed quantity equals 21.88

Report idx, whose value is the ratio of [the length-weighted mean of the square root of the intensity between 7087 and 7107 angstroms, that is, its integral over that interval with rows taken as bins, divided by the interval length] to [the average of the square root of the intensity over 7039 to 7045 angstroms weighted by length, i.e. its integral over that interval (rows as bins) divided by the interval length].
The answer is 0.98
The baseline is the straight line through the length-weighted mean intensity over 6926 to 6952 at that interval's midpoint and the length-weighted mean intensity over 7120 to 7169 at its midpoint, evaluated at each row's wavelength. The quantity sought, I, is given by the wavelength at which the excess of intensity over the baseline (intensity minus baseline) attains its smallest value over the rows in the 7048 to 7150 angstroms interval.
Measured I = 7072.74 angstroms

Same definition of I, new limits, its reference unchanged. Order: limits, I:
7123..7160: 7131.61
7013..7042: 7020.81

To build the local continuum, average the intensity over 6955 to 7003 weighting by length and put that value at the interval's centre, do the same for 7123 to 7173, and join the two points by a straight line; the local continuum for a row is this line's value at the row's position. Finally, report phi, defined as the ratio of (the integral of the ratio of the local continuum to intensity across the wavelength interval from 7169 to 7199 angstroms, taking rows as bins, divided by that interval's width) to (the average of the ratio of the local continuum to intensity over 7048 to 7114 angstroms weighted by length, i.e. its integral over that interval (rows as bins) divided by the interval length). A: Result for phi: 0.99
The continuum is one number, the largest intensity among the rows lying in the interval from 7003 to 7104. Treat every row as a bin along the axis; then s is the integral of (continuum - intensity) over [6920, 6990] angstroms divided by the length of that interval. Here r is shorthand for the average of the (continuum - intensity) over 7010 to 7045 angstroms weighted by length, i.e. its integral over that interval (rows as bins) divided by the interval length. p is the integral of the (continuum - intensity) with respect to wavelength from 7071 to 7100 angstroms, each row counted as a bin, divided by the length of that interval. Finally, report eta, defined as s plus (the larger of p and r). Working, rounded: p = 1.00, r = 0.87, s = 0.2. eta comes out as 1.22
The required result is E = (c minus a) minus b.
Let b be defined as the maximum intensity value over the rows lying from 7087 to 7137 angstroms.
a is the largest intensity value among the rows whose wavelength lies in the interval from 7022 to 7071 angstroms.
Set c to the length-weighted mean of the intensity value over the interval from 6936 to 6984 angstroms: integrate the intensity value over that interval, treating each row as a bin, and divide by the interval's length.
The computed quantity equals -22.1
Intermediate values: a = 22.22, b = 22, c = 22.2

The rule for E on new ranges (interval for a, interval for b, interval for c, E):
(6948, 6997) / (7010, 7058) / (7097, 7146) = -24.1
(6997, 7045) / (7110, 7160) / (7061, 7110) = -23.6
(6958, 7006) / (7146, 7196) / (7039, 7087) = -23.3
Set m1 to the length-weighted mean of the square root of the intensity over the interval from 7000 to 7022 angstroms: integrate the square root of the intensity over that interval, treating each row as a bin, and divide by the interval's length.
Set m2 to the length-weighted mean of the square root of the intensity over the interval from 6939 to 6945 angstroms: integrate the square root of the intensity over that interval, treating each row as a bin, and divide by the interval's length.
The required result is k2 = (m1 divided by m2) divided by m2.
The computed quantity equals 0.206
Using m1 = 4.65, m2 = 4.75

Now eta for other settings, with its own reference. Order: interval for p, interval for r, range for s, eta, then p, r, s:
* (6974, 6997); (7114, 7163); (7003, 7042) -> 2.21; 0.55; 1.31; 0.9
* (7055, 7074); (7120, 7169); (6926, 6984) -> 1.61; 1.12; 1.38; 0.2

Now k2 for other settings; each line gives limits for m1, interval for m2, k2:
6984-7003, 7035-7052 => 0.215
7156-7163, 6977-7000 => 0.210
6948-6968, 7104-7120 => 0.225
